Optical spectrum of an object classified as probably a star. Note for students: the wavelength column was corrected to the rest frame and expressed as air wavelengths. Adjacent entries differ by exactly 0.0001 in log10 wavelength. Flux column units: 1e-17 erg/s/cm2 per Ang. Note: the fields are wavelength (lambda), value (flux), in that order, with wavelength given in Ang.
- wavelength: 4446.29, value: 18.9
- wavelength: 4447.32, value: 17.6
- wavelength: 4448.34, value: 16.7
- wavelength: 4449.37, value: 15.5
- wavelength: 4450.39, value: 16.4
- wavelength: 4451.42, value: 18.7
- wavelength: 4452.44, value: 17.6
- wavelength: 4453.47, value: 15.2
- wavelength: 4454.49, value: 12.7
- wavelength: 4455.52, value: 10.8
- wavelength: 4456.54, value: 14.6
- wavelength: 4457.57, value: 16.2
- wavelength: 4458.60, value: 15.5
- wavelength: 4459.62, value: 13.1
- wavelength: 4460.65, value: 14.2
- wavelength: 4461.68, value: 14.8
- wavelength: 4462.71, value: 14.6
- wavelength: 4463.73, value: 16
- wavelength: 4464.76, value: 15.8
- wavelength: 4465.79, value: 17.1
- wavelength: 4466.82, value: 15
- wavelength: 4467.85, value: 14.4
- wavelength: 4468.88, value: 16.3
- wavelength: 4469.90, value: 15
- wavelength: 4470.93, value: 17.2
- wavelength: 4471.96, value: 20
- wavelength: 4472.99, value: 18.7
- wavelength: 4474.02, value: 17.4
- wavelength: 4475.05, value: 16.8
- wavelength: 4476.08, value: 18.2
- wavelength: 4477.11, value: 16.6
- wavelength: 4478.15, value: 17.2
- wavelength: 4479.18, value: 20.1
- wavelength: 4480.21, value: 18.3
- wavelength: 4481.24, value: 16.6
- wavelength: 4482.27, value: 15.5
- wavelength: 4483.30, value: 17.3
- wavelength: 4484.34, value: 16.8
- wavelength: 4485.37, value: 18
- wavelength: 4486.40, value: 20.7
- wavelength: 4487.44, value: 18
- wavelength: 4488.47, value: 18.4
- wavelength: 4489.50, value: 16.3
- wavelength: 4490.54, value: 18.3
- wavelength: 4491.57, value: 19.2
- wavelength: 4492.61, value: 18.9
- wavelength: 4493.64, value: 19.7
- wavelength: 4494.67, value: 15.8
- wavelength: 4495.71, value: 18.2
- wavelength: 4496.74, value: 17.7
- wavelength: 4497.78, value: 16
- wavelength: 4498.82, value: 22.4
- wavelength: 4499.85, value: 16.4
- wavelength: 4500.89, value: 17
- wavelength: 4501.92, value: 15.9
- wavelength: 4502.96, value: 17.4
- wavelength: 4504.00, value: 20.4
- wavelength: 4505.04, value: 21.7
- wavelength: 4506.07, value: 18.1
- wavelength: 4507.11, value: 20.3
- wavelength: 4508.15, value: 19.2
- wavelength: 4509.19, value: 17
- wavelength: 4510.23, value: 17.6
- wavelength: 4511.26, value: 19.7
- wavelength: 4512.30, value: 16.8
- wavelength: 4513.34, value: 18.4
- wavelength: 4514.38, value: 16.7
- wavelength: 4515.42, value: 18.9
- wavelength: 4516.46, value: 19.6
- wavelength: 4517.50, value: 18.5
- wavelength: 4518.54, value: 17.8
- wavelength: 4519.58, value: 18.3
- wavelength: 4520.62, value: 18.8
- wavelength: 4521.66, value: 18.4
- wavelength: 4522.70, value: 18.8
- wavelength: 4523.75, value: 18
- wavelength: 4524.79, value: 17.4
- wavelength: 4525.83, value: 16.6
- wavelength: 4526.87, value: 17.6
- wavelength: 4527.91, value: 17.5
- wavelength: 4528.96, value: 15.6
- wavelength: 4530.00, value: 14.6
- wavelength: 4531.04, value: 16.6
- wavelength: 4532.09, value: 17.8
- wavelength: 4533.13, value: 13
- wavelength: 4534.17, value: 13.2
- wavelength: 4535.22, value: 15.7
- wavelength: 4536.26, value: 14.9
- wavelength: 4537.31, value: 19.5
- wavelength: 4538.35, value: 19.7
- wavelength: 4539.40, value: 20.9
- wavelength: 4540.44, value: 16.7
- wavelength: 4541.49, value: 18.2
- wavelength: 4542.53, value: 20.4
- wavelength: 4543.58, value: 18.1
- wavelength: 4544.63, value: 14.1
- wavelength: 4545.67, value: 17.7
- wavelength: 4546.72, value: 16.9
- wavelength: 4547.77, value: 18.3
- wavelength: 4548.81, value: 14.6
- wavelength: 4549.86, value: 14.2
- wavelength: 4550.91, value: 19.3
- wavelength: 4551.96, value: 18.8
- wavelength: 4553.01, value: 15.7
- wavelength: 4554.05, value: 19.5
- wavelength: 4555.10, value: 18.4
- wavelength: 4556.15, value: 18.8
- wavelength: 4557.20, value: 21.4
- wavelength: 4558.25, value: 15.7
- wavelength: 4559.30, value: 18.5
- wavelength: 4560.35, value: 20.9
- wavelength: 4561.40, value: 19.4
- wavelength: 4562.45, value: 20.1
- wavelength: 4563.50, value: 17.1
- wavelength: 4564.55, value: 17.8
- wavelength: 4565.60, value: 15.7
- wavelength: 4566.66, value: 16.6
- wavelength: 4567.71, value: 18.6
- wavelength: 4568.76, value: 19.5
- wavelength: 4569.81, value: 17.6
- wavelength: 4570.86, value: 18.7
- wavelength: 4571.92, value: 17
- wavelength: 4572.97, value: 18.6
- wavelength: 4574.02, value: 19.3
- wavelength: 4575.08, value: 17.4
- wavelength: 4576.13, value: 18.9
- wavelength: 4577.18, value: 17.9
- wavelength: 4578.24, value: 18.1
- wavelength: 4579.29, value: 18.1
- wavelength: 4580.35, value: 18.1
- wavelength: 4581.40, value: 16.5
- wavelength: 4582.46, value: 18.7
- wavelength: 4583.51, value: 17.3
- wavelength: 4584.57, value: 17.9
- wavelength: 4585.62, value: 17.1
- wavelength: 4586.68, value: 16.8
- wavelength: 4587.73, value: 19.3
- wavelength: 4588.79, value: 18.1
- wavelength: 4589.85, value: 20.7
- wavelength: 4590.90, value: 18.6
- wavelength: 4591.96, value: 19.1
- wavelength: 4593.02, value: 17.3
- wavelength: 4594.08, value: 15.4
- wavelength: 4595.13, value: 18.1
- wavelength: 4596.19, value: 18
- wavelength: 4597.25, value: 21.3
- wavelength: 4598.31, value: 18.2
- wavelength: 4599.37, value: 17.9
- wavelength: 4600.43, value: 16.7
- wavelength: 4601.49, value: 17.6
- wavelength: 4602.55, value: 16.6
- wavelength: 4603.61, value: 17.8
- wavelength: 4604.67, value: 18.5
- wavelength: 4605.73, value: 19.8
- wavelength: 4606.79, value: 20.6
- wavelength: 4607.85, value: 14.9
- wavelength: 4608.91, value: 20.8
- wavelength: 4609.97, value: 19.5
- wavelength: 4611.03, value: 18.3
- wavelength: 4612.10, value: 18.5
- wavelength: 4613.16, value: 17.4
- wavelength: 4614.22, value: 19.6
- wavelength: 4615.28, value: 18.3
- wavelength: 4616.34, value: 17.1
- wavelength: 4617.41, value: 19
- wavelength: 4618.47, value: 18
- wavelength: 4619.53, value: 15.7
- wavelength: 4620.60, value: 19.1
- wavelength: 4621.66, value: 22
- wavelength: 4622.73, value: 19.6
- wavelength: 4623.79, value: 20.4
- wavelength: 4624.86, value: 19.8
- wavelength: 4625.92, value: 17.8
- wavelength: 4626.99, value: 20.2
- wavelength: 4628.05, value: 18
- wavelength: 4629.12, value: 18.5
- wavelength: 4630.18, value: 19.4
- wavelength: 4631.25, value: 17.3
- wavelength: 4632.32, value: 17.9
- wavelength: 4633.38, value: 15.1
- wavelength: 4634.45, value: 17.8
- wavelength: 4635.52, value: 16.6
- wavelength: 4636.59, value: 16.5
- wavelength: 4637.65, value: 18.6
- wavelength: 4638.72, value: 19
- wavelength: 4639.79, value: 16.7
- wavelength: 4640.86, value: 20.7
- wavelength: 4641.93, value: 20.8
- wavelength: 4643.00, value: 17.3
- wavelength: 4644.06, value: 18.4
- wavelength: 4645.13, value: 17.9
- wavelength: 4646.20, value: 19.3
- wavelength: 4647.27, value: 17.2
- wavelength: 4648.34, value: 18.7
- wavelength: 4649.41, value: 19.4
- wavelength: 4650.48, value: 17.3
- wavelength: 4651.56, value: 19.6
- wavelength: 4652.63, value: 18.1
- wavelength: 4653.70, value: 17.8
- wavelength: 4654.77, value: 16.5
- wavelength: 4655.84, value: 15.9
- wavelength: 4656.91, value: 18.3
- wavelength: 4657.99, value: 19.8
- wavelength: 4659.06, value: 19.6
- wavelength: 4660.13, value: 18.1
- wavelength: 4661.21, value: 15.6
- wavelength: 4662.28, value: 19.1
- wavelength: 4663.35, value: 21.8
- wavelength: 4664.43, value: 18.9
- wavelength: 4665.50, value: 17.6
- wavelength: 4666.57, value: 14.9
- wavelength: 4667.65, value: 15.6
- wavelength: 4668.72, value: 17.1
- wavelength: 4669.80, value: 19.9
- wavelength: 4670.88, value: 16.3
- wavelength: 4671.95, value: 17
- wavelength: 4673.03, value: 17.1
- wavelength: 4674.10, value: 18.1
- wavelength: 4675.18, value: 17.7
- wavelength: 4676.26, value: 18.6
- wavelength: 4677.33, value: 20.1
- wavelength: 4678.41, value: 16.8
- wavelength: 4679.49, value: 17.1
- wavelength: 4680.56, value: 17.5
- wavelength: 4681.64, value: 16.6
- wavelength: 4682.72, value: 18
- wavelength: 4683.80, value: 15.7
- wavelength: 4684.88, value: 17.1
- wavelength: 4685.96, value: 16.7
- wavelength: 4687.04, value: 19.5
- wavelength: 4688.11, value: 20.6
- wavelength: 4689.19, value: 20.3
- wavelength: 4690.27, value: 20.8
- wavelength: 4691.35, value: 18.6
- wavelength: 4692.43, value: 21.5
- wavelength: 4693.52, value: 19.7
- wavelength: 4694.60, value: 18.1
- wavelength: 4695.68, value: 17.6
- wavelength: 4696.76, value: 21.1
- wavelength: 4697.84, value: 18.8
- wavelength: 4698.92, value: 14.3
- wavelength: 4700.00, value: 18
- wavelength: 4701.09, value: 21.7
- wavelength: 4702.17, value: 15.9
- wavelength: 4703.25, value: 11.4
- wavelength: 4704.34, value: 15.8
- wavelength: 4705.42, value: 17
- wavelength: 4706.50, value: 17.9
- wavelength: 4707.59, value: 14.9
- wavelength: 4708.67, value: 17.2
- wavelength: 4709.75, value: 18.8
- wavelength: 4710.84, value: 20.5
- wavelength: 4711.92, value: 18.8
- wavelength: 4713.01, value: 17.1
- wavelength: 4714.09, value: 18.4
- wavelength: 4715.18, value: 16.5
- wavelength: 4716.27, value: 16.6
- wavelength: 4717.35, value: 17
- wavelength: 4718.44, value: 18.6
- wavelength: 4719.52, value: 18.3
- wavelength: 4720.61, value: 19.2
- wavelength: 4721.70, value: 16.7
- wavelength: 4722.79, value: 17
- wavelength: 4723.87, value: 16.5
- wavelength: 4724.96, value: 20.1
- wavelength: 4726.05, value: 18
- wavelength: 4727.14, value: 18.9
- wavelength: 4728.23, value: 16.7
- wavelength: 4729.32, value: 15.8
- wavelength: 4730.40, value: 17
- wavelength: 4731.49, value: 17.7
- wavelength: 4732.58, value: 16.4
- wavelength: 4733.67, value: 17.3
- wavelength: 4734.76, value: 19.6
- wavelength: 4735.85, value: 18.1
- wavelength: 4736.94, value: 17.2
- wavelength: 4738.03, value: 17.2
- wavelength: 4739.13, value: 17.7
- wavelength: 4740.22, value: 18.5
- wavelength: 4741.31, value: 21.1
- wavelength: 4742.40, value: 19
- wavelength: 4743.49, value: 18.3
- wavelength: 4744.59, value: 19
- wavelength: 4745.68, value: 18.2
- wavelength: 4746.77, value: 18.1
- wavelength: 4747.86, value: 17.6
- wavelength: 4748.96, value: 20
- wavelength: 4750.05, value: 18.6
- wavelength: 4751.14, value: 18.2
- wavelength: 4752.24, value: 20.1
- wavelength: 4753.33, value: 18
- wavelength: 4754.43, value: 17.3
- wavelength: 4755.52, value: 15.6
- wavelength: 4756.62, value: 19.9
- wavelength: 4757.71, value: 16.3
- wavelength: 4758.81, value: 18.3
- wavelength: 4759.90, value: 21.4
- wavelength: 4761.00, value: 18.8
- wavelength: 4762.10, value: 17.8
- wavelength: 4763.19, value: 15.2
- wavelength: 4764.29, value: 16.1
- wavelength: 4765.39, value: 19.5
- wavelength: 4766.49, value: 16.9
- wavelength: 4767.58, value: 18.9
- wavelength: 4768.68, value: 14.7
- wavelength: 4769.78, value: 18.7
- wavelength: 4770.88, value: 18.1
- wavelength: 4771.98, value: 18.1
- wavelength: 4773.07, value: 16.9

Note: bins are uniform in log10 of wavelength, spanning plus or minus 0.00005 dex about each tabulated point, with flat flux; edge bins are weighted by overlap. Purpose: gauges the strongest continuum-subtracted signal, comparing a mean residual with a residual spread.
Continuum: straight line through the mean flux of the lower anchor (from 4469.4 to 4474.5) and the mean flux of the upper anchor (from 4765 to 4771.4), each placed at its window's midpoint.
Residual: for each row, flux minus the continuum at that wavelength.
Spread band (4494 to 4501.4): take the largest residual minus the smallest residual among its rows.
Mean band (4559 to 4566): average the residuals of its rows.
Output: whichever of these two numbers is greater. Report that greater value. 6.6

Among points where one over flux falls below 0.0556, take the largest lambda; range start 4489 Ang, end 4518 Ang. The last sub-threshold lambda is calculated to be 4517.50 Ang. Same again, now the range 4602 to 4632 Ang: 4630.18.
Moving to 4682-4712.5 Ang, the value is 4711.92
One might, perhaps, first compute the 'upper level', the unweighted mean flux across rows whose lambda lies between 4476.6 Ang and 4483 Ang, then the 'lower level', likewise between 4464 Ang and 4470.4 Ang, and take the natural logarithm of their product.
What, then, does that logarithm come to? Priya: 5.60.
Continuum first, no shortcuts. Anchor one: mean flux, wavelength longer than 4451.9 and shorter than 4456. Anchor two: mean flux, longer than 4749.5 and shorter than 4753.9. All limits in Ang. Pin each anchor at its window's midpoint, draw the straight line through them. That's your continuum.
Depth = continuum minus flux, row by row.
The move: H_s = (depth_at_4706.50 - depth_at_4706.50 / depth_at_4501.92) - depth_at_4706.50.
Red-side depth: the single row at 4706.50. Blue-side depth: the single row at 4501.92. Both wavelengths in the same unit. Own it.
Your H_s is 0.1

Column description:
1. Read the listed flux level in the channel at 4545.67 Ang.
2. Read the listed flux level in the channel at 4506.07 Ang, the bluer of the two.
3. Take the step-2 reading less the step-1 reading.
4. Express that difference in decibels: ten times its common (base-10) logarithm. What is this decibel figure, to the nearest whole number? -4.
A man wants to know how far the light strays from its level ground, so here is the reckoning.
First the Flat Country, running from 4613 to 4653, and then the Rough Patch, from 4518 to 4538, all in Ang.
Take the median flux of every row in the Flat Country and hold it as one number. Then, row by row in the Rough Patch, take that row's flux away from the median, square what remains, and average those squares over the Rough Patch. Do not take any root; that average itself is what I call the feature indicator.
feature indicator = 5.6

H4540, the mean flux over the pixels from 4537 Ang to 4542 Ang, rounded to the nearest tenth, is 19.0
